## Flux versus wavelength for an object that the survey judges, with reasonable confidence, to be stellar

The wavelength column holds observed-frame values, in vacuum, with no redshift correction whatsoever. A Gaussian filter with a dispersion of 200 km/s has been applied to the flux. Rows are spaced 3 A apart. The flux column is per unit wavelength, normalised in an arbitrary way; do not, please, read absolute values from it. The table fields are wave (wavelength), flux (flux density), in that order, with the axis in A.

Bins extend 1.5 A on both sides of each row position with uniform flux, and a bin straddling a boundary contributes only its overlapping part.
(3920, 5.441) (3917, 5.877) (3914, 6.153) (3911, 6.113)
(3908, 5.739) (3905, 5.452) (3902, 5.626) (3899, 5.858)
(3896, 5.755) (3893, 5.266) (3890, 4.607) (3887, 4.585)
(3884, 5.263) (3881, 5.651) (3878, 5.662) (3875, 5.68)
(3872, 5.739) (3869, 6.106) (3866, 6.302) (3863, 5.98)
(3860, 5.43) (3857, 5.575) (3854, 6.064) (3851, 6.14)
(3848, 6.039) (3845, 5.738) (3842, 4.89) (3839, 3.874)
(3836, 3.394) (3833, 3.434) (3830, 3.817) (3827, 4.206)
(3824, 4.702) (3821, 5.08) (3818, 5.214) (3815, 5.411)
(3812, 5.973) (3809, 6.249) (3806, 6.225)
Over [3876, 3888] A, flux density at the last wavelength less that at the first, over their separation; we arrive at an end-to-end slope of -0.12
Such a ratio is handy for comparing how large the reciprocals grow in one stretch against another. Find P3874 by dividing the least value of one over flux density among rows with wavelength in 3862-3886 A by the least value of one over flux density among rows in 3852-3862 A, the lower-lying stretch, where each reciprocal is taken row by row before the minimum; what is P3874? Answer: 0.96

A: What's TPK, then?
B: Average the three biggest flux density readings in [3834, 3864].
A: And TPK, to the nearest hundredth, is 6.08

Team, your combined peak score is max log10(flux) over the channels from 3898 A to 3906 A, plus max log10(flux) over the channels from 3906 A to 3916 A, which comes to 1.56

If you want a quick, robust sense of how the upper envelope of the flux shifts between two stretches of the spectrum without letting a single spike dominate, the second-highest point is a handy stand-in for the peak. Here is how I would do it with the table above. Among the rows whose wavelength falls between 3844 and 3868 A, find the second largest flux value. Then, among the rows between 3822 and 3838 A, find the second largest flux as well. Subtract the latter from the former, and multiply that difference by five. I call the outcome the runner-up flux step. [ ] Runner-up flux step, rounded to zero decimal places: 10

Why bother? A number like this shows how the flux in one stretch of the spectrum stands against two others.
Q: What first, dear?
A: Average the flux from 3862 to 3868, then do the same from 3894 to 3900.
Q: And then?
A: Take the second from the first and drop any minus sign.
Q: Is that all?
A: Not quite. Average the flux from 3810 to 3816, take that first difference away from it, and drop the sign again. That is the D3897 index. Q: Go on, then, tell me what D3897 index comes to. 5.4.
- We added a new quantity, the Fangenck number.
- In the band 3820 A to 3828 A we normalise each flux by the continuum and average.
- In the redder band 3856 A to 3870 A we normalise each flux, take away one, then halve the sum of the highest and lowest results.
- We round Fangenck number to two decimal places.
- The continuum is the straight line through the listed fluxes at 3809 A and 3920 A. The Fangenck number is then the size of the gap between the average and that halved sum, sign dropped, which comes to 0.76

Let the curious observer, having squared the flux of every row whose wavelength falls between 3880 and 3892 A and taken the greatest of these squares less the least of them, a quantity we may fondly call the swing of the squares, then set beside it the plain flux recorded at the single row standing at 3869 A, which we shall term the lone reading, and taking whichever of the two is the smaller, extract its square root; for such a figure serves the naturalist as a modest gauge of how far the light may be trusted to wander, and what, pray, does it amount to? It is 2.47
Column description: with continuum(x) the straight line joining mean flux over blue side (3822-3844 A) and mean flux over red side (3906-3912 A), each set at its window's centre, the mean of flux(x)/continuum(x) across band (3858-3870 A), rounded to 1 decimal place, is 1.2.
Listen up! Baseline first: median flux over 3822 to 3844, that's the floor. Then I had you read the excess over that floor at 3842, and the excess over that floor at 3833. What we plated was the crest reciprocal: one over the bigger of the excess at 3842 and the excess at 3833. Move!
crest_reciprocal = 1.0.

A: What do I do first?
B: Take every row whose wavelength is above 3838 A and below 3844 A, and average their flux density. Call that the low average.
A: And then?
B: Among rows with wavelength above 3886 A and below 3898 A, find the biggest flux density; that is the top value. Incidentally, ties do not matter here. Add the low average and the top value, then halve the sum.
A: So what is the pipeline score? 5.1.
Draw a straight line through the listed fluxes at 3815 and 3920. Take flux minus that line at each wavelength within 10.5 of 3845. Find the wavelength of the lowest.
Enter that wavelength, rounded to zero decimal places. 3836 A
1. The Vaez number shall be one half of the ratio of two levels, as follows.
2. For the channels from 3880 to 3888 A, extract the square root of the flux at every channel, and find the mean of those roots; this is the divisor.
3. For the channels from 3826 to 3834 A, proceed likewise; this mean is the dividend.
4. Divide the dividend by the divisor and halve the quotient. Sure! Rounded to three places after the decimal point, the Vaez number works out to 0.430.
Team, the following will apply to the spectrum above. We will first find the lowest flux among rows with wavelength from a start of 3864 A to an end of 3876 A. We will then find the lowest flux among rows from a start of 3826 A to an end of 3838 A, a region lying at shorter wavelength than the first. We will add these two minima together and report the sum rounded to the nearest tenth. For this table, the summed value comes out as 9.1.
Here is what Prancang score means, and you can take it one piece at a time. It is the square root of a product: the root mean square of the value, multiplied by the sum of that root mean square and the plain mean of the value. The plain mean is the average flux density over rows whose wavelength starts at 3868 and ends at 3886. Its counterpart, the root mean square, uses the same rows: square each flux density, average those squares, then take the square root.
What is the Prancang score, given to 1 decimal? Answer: 8.0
